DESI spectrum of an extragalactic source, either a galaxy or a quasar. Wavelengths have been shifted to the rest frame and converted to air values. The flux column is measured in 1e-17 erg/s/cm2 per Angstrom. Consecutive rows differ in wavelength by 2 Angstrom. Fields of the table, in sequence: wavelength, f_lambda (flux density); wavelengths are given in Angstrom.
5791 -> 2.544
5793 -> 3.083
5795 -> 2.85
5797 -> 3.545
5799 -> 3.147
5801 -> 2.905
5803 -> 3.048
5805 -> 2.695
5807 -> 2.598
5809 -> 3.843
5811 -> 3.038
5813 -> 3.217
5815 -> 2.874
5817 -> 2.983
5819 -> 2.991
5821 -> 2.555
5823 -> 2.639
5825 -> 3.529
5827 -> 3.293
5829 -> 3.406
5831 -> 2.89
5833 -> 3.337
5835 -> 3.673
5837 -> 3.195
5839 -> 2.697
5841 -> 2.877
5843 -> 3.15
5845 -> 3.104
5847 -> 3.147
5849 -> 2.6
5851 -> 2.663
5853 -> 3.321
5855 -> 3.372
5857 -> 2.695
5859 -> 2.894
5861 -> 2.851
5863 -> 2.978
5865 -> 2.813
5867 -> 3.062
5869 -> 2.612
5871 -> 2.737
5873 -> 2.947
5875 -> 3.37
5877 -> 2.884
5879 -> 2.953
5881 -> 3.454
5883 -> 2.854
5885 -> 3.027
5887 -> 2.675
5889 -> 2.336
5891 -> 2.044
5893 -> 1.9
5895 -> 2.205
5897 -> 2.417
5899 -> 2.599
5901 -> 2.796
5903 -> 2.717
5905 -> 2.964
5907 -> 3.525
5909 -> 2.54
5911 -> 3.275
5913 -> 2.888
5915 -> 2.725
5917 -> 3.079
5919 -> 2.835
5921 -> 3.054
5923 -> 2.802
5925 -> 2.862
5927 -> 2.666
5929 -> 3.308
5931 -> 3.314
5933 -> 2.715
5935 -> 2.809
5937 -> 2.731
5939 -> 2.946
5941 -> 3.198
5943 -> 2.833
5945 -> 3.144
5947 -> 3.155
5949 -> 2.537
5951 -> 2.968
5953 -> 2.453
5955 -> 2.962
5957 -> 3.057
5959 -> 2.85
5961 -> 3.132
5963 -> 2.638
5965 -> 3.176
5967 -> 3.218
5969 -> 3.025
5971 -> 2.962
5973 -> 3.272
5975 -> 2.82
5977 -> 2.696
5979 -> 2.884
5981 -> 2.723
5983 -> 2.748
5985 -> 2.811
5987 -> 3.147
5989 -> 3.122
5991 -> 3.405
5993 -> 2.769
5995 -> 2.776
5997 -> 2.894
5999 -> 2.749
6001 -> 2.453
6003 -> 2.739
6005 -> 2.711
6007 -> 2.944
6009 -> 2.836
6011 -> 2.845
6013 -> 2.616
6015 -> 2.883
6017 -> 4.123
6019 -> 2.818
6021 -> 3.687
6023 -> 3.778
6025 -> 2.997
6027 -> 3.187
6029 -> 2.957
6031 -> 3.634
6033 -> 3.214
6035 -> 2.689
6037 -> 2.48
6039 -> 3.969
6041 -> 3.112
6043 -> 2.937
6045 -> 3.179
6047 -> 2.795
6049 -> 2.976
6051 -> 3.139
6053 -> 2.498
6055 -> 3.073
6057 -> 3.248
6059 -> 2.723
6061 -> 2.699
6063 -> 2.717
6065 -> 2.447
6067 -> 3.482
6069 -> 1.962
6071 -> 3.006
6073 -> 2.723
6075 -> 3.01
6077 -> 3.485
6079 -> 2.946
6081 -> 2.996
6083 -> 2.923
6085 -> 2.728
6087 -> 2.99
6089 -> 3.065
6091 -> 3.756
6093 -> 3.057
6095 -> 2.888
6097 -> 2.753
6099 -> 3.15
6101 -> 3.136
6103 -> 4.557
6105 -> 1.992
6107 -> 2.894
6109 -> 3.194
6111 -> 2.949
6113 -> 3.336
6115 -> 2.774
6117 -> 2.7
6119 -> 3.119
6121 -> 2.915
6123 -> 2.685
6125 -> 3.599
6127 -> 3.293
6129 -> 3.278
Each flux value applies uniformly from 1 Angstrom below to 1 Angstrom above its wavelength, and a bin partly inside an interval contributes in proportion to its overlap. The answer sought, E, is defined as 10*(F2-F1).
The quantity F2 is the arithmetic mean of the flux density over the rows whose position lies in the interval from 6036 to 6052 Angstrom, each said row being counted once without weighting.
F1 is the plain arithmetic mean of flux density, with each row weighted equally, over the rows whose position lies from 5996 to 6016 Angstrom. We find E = 3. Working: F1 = 2.77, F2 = 3.07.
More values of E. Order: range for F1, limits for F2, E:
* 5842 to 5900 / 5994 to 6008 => -1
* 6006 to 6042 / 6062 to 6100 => -2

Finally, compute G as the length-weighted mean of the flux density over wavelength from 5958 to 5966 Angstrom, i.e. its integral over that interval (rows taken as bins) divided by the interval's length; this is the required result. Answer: 2.95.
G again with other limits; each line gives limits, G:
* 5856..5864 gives 2.85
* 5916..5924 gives 2.94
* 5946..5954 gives 2.78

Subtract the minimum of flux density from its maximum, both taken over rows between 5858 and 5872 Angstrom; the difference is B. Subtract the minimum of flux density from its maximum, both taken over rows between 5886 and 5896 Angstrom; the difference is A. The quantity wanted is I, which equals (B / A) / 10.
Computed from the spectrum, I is 0.058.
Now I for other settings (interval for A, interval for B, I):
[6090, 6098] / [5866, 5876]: 0.076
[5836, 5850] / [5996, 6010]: 0.083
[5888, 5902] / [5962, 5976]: 0.071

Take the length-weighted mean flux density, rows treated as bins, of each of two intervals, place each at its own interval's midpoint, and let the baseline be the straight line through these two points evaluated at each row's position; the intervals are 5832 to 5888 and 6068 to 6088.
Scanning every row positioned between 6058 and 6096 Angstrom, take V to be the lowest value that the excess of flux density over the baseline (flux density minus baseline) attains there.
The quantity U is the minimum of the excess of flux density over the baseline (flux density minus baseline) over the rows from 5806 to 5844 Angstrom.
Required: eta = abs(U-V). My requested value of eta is 0.5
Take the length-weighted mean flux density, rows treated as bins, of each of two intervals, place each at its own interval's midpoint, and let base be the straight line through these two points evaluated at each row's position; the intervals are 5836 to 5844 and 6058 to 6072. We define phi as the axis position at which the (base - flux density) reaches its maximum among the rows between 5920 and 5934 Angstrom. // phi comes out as 5927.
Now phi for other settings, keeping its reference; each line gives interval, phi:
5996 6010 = 6001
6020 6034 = 6029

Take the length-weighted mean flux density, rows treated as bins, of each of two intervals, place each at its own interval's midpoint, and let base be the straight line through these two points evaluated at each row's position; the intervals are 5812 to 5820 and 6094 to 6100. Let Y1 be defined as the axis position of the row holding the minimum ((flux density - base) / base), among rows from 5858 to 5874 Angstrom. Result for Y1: 5869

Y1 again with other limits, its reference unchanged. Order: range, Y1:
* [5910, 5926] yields 5915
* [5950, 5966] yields 5953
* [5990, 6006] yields 6001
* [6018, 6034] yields 6019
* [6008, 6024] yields 6013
